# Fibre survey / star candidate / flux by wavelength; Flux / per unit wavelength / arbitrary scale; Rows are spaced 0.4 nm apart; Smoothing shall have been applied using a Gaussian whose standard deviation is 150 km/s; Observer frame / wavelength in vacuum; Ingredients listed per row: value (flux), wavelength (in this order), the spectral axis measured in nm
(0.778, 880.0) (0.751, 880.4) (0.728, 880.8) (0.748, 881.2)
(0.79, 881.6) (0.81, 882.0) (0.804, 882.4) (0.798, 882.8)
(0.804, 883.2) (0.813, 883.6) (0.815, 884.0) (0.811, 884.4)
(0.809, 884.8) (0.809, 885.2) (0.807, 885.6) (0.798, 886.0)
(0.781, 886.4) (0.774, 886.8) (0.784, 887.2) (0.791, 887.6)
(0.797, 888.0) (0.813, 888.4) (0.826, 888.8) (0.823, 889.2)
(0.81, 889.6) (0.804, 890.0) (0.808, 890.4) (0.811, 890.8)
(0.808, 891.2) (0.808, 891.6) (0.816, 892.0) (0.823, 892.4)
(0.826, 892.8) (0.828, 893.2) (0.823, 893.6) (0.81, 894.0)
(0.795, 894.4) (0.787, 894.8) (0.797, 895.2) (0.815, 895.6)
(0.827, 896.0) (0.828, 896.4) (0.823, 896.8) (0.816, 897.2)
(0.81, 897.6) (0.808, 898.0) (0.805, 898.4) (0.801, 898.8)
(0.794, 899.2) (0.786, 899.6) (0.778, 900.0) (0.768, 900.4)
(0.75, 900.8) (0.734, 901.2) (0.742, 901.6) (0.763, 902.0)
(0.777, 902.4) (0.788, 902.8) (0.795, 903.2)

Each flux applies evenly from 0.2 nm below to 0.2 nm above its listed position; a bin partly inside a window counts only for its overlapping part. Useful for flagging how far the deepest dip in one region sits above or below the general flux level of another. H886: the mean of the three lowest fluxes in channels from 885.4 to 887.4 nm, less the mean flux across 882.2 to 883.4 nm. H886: -0.022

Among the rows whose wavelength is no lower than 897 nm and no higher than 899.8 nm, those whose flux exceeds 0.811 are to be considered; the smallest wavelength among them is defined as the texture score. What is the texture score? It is 897.2 nm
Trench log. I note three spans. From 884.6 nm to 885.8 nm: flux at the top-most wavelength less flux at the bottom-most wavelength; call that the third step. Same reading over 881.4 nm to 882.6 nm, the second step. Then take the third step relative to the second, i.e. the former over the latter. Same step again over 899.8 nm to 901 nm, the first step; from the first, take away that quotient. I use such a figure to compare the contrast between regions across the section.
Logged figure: 0.11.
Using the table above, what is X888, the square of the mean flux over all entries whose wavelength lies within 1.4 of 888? 0.642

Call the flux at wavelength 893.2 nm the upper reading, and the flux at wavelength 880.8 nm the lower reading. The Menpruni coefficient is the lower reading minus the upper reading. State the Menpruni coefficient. -0.10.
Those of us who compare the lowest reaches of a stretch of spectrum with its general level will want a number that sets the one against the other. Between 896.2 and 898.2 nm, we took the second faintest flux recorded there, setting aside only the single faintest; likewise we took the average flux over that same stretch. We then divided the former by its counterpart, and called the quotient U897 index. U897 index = 0.991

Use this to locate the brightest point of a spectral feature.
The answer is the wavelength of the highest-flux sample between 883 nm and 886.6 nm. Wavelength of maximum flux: 884.0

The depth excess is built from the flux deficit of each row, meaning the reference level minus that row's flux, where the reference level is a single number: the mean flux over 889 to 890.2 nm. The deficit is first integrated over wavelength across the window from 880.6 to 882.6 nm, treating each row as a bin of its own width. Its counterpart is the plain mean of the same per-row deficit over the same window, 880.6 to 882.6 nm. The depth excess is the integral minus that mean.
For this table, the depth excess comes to 0.036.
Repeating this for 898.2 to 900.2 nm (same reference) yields 0.020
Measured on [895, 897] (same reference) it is -0.006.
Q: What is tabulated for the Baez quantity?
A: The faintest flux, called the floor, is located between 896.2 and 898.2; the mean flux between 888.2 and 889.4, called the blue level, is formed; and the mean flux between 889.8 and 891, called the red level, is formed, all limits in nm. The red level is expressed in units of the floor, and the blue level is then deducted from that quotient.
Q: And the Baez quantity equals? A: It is 0.18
